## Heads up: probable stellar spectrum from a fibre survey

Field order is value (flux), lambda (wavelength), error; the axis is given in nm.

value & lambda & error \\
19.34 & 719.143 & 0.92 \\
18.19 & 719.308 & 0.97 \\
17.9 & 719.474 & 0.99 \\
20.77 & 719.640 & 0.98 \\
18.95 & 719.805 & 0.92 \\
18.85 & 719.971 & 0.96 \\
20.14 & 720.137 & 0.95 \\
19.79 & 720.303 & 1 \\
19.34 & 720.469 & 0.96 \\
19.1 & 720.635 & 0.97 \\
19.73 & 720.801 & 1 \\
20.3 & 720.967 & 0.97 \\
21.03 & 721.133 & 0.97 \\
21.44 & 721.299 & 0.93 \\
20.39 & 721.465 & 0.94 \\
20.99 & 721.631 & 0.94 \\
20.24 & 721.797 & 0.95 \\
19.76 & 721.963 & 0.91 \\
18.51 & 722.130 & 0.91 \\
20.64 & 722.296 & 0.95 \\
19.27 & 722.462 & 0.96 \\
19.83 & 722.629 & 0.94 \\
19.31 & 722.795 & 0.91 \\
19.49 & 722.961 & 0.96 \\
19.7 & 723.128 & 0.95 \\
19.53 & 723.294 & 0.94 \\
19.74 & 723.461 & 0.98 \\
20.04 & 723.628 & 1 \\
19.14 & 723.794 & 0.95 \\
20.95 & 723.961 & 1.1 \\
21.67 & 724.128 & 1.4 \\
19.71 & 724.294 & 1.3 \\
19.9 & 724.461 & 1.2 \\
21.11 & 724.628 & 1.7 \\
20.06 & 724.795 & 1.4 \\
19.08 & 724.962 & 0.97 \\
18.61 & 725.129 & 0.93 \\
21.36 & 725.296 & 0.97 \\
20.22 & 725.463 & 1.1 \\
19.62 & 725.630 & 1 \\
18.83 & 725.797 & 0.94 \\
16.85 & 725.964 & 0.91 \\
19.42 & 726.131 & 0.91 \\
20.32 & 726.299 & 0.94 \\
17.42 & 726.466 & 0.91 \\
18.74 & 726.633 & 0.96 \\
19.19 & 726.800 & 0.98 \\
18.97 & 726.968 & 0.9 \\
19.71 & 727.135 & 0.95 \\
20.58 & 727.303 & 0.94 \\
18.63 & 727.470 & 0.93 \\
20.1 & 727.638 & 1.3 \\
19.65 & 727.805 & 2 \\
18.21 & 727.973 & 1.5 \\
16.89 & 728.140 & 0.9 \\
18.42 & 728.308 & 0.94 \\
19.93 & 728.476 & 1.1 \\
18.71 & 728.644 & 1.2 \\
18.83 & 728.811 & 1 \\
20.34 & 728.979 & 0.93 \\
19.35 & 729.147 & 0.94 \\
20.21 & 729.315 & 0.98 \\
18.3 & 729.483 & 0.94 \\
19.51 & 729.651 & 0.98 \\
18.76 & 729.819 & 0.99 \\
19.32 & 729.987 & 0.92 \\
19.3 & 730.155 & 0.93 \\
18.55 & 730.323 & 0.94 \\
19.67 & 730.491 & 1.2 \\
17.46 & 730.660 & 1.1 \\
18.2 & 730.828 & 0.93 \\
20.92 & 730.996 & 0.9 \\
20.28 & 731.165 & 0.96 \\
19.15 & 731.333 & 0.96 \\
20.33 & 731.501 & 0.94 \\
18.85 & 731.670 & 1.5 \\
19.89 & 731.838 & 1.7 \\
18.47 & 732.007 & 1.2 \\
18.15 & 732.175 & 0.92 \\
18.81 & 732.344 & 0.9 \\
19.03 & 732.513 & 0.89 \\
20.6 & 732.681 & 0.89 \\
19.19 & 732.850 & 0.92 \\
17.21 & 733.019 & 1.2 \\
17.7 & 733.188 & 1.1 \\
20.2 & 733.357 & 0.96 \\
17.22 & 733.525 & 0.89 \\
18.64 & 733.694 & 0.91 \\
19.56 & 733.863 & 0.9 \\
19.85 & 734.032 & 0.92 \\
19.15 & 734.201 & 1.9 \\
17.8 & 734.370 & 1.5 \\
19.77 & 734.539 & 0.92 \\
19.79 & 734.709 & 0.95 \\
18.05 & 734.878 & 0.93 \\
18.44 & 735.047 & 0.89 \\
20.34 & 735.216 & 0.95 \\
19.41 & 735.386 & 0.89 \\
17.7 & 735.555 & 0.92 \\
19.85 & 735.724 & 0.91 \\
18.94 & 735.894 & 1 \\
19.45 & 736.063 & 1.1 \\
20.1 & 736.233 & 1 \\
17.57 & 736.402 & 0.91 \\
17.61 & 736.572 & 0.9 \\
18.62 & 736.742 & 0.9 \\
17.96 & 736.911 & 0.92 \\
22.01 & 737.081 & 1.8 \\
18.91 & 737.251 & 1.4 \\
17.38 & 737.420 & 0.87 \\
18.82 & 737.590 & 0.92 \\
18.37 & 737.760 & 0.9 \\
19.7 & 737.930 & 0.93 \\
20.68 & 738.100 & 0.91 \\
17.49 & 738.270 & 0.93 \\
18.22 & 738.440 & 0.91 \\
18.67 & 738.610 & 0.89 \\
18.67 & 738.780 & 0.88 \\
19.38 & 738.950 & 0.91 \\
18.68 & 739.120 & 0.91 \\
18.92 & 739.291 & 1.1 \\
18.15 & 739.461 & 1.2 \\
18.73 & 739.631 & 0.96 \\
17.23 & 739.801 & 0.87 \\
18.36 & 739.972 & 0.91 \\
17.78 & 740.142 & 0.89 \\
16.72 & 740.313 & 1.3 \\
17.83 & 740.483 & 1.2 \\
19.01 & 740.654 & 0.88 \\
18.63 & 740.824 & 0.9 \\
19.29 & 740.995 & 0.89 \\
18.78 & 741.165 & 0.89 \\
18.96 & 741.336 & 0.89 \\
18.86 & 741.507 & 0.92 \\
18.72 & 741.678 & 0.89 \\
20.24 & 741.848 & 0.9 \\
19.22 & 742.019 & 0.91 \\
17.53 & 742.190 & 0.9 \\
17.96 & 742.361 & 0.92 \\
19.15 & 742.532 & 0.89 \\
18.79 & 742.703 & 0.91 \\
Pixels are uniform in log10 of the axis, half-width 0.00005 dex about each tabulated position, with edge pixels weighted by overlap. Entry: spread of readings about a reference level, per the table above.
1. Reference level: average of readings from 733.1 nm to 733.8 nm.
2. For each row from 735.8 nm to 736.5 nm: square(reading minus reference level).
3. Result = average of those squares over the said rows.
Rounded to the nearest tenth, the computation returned 1.2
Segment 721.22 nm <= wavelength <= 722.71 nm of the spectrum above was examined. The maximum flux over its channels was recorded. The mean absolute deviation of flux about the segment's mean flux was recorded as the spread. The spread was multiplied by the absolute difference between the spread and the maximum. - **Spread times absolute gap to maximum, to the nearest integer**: 14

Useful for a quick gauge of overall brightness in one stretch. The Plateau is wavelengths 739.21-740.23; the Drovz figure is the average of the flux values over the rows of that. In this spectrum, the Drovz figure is 18.2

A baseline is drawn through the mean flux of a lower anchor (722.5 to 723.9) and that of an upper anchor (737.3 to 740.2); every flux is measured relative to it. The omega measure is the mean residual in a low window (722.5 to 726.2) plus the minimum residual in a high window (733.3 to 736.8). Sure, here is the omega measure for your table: -1.5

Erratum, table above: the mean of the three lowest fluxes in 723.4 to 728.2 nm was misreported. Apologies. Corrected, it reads 17.1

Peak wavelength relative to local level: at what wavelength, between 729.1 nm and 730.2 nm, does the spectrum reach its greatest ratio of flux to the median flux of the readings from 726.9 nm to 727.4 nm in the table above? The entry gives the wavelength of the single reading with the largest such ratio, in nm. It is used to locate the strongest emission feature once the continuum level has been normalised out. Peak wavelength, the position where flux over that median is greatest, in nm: 729.315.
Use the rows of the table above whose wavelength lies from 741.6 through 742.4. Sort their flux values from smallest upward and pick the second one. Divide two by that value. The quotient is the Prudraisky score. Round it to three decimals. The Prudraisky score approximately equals 0.111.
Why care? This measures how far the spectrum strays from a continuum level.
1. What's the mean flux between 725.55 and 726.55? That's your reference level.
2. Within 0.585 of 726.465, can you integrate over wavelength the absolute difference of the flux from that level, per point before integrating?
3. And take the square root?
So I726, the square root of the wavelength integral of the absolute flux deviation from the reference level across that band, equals 1.01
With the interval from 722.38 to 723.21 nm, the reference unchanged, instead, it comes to 0.80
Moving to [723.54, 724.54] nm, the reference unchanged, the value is 1.22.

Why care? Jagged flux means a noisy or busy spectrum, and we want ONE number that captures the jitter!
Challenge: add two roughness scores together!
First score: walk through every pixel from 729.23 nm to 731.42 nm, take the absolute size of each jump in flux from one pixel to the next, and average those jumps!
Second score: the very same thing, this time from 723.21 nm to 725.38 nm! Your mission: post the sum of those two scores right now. 2.19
